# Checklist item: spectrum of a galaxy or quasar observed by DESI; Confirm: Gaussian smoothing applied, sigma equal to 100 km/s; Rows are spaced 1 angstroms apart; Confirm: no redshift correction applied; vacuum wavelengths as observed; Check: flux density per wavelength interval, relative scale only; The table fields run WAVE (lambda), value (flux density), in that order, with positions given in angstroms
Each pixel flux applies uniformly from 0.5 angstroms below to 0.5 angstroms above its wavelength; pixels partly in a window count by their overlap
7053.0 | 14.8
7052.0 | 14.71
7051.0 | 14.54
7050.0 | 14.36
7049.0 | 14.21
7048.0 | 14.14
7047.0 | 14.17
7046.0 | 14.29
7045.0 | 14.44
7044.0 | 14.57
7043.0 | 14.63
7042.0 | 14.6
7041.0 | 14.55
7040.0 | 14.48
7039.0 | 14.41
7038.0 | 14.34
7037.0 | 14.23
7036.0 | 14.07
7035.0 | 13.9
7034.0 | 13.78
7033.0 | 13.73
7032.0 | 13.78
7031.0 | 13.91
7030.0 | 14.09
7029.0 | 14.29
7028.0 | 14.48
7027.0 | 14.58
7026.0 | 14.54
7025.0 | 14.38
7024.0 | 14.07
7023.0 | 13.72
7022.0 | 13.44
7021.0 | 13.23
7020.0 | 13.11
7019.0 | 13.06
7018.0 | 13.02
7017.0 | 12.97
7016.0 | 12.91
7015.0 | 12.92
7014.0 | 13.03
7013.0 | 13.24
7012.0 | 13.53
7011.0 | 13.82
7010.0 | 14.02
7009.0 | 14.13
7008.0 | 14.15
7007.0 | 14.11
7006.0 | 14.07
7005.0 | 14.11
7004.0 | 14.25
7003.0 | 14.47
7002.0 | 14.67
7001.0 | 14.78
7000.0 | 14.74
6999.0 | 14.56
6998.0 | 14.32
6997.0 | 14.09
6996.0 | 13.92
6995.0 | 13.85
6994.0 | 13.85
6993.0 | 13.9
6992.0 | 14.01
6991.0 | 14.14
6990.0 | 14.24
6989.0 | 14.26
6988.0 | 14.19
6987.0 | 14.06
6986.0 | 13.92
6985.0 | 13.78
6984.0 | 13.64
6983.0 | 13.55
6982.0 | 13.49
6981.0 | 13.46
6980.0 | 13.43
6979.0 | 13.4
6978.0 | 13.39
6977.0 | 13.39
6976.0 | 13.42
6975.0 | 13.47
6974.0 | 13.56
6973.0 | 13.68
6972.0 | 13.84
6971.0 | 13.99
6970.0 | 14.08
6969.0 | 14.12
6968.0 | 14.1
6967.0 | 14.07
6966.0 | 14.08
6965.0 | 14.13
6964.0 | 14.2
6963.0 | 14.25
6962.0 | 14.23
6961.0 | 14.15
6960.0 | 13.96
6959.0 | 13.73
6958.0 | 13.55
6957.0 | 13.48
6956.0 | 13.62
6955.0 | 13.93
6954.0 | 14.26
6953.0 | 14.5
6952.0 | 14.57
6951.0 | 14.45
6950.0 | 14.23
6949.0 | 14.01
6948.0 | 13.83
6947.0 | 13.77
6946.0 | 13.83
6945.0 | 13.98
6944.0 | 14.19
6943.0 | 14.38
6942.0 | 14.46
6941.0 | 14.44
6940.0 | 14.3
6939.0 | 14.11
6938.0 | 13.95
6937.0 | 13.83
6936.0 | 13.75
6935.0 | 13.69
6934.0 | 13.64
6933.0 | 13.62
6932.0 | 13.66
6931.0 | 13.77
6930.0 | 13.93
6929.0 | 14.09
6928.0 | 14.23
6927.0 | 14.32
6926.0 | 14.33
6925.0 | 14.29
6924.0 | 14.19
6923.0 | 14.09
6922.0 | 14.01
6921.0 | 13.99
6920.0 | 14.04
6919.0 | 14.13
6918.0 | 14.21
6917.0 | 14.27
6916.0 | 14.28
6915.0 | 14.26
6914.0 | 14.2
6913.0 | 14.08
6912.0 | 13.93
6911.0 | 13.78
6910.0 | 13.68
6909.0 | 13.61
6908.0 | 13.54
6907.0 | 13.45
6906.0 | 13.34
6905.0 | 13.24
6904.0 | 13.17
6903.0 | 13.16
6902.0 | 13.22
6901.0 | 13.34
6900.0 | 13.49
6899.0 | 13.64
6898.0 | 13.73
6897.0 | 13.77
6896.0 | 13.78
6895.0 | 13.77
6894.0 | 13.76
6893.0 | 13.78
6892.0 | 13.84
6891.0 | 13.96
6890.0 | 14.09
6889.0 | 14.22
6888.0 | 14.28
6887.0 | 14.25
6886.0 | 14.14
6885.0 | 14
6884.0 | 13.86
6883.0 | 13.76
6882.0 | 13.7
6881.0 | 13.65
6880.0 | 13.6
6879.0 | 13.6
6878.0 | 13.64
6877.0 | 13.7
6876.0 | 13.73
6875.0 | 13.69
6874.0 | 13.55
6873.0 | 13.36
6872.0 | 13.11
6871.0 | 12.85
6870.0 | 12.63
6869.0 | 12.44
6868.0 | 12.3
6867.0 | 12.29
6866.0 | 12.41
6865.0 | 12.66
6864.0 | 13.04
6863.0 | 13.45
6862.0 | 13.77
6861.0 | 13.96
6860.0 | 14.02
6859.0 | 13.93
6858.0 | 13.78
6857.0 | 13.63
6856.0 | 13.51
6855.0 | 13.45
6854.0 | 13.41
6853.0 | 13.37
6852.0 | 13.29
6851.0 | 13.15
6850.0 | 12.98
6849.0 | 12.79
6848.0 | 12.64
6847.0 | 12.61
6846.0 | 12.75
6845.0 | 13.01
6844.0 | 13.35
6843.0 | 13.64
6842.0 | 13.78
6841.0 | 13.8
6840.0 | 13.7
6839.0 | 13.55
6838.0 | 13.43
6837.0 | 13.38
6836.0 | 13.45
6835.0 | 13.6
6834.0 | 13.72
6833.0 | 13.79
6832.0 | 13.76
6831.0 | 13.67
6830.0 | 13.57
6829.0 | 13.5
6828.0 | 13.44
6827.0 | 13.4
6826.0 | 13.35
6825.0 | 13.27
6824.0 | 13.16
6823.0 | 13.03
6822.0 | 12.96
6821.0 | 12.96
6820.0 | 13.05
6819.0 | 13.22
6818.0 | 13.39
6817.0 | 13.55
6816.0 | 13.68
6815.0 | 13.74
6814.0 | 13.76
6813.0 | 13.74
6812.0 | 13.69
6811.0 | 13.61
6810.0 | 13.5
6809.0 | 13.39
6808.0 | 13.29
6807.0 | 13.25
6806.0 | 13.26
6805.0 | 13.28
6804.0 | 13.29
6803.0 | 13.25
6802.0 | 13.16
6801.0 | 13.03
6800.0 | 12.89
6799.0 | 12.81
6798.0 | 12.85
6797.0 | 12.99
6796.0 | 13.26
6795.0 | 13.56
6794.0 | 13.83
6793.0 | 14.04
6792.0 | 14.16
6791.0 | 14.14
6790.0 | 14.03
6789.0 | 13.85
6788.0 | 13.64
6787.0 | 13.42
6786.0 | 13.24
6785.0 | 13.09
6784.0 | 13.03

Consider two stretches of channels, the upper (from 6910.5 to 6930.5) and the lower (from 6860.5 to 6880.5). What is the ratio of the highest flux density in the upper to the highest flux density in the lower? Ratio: 1.03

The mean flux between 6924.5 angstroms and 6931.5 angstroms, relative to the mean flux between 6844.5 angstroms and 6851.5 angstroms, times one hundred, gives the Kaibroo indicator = 110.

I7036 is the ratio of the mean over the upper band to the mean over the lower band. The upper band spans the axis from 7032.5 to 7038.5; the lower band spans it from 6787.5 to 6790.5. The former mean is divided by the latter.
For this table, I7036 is 1.01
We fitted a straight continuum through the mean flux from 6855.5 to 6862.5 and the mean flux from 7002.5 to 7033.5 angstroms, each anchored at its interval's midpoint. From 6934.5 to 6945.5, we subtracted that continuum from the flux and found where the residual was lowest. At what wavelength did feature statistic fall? 6935.0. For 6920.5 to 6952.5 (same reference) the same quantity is 6933.0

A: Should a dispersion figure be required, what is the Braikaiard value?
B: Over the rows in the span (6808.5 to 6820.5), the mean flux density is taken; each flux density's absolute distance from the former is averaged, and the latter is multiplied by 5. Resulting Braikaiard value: 0.90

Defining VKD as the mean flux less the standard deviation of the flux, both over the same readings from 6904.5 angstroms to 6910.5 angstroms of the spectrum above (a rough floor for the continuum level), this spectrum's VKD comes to 13.3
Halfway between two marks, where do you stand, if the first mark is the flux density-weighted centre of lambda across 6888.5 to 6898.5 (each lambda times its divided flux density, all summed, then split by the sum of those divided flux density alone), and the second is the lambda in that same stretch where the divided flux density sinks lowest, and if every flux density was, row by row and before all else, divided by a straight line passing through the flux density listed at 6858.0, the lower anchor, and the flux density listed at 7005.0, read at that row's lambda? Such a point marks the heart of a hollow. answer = 6895.7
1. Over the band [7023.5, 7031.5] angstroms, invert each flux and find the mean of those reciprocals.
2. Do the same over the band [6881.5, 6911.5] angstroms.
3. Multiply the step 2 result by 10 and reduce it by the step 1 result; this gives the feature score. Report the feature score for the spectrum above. 0.660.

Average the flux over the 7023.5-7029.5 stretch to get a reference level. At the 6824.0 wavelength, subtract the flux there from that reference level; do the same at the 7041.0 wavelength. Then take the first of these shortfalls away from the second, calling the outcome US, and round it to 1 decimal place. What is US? -1.4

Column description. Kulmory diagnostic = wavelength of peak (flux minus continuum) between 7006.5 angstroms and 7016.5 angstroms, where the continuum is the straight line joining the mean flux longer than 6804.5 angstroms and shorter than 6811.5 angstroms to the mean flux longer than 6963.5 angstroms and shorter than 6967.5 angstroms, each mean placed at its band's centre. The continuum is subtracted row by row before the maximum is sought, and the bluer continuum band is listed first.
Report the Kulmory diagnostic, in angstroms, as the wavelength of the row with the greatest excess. 7008.0 angstroms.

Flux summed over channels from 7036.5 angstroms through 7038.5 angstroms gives 28.6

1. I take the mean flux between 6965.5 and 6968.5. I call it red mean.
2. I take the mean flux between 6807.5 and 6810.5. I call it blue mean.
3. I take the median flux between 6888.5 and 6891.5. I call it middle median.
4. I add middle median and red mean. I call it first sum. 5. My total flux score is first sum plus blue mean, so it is 41.6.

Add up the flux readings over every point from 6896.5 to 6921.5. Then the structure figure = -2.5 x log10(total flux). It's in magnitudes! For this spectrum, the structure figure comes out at -6.34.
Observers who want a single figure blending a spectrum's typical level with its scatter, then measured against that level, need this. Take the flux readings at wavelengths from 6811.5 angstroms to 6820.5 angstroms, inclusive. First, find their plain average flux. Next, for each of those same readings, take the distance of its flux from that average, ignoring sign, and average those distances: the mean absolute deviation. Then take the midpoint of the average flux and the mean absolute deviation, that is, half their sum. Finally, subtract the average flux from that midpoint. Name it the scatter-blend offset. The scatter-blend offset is -6.66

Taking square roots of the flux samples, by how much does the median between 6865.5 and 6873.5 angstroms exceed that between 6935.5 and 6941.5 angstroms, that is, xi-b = -0.21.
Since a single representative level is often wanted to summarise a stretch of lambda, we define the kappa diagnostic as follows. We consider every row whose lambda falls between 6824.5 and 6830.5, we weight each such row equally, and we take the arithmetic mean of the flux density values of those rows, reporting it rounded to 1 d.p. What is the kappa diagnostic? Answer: 13.4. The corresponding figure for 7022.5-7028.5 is 14.3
